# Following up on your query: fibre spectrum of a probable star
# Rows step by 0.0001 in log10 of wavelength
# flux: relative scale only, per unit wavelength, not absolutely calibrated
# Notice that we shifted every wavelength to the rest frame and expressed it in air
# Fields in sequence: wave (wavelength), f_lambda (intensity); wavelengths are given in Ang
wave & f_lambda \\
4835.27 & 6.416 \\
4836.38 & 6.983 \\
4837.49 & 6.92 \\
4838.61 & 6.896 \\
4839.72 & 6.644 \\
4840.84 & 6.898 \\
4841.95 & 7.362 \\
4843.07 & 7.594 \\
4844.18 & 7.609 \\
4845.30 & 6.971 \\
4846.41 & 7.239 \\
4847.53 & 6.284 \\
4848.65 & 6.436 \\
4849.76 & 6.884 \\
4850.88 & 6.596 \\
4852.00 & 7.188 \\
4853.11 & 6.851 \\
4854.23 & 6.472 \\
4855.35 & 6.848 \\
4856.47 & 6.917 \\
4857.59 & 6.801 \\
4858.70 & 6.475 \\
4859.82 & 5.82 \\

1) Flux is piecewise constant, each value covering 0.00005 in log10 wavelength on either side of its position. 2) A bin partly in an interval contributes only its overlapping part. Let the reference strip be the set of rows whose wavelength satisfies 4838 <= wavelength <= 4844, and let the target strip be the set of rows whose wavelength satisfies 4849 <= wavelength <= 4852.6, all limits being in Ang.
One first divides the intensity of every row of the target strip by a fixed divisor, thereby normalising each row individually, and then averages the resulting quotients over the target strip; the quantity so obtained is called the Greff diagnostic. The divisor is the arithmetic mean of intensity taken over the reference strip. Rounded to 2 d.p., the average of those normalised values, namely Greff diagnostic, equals 0.97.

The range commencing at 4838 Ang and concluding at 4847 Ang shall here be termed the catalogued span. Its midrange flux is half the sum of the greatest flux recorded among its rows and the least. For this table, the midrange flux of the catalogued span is 7.13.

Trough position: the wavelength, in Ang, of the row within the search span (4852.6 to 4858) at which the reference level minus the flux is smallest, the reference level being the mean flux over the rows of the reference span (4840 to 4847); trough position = 4856.47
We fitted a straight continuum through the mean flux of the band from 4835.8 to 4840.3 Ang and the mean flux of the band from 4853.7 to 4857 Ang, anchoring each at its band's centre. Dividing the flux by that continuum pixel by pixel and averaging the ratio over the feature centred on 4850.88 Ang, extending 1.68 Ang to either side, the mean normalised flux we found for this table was 1.02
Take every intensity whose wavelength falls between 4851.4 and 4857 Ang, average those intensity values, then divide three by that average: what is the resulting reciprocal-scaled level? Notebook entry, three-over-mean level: 0.438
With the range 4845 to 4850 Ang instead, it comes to 0.444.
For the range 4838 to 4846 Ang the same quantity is 0.420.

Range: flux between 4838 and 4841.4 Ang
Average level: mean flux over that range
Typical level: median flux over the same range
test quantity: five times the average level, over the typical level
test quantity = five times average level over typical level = 4.94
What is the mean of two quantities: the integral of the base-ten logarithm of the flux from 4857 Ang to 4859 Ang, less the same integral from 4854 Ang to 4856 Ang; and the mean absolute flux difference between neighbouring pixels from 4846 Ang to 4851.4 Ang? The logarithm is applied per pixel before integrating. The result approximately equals 0.23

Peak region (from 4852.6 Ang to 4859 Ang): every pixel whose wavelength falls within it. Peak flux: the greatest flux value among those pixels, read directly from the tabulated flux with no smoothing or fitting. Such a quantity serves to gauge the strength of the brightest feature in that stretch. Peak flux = 6.917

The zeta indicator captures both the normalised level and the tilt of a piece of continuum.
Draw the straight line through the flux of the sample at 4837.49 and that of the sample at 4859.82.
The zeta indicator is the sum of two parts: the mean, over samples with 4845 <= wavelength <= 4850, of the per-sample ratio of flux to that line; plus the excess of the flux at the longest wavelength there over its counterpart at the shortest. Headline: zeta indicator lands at 1.0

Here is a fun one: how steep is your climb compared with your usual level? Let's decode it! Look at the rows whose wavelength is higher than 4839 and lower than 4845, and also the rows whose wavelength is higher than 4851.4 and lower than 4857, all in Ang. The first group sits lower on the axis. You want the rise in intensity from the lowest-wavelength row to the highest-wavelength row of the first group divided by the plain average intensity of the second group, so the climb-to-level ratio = 0.14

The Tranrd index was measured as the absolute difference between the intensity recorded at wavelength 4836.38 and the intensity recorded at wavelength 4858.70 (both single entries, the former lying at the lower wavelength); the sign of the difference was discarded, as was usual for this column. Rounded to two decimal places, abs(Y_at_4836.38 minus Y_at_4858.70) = 0.51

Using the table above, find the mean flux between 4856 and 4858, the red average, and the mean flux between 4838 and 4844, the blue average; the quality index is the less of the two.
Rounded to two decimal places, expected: 6.86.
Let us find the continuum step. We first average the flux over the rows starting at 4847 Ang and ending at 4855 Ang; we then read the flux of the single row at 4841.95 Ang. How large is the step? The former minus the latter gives -0.7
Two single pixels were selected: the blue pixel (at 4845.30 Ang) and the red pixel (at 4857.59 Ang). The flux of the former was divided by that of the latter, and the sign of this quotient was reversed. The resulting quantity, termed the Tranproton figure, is -1.025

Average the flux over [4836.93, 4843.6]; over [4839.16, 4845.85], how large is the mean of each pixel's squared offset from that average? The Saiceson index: 0.15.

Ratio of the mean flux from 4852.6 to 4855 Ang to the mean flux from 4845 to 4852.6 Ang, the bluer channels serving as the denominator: 0.980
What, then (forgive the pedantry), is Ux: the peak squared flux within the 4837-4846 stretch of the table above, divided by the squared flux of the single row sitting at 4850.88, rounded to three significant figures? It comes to 1.33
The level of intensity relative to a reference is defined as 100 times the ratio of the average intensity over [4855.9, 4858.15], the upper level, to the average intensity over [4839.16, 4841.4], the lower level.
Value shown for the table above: 101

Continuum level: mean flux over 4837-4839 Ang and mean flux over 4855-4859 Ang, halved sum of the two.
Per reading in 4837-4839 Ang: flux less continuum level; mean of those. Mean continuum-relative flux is 0.1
